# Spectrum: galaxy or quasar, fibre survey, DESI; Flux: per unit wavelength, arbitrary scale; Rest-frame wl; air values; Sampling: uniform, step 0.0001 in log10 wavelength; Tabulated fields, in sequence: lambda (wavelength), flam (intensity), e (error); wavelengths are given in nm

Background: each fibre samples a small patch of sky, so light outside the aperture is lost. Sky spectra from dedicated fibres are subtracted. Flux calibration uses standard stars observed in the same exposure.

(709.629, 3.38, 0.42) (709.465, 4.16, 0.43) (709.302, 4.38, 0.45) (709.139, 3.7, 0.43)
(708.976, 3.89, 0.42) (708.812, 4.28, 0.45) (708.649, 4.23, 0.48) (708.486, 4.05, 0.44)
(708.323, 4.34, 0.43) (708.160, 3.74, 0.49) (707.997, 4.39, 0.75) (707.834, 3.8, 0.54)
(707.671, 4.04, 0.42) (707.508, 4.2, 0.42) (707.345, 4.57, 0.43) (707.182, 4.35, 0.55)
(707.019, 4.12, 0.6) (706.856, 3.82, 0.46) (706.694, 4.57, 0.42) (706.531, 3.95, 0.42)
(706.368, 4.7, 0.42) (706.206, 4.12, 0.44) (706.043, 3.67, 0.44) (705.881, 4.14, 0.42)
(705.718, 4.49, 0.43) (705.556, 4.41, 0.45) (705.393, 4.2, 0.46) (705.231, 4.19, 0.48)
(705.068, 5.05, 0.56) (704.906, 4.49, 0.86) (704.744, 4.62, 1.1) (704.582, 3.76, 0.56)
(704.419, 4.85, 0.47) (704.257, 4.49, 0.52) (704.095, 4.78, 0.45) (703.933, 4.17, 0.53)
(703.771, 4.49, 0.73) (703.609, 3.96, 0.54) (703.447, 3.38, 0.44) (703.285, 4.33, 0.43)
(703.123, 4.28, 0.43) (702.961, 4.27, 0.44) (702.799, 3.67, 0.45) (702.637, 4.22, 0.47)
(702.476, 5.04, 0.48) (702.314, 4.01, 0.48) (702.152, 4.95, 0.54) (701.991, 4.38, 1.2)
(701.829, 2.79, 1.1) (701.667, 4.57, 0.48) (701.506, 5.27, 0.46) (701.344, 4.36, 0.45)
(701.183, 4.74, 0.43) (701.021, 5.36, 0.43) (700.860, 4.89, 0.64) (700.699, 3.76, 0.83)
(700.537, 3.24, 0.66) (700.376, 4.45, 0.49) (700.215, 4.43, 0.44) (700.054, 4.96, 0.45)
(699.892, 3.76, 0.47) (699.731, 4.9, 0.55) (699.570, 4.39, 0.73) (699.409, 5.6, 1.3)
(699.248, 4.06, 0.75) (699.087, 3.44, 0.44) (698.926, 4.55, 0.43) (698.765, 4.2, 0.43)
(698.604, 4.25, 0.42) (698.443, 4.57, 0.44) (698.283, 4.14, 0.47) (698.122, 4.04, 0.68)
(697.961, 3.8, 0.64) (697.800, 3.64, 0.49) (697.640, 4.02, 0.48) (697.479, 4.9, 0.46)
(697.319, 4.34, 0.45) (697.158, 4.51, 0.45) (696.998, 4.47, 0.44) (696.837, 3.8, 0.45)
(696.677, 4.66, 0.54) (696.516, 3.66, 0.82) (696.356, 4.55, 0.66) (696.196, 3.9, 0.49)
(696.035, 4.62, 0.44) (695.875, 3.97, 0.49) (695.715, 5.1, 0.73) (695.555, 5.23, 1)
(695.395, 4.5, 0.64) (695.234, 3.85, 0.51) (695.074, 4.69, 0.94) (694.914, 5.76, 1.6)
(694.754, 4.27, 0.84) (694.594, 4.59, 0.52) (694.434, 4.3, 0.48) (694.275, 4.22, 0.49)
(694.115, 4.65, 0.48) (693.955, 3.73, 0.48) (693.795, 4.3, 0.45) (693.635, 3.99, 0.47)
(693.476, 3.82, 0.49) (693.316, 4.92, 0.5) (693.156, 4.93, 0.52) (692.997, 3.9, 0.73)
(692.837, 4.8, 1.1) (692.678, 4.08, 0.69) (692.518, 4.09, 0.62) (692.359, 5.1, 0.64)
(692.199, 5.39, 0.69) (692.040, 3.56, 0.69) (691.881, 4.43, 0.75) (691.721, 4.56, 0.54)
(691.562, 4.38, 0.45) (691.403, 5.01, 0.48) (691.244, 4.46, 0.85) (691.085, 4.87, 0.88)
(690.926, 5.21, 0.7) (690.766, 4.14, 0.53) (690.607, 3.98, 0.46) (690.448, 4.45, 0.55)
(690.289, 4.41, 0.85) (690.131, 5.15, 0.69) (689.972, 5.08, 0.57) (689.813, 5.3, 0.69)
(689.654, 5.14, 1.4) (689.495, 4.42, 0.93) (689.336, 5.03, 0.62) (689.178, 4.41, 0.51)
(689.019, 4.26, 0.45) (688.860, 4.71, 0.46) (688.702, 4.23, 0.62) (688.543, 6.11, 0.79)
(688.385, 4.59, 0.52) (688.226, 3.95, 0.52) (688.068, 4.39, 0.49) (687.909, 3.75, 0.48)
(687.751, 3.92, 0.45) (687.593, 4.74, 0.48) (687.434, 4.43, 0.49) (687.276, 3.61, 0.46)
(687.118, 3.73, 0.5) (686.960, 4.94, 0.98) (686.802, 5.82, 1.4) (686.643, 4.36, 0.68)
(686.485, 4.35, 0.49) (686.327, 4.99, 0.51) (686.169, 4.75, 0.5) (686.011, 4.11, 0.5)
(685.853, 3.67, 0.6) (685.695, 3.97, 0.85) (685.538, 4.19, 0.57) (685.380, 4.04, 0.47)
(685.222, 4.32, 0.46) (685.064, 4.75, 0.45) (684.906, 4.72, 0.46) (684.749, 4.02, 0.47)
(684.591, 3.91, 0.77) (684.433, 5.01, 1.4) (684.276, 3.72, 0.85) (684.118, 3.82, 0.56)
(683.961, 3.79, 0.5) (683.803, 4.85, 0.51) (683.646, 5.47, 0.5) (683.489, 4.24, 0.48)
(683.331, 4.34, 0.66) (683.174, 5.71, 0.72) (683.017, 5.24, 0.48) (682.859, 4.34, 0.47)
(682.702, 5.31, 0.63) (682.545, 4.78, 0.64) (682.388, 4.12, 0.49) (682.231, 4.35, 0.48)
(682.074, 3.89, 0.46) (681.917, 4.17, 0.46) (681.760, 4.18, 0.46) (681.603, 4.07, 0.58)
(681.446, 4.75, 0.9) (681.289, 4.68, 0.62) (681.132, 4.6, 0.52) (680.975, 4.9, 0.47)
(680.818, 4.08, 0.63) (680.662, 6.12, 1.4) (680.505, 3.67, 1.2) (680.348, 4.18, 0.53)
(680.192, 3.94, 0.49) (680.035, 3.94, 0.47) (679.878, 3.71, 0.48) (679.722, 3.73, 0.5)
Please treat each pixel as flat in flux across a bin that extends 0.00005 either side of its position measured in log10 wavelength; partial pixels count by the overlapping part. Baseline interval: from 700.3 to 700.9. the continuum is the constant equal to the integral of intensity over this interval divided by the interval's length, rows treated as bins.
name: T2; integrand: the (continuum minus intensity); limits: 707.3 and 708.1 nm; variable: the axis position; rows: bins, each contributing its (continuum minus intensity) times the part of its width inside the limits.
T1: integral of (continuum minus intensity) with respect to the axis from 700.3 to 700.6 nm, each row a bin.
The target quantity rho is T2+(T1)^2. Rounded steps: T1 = 0.05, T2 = -0.11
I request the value -0.11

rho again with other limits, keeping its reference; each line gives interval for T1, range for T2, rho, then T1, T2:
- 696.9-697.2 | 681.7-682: -0.03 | -0.13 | -0.04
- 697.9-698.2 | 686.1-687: -0.75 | 0.03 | -0.75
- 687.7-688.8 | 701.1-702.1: -0.14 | -0.45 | -0.34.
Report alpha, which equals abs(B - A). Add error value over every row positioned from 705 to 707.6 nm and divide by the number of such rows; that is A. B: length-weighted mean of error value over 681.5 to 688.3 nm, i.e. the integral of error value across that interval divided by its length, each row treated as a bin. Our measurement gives 0.13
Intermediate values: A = 0.46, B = 0.591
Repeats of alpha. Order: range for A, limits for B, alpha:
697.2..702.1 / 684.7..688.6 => 0.01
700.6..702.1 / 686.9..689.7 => 0.06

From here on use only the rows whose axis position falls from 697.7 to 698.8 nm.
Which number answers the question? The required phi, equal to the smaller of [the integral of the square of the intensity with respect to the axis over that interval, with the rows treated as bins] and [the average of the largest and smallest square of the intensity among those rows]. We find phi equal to 17.1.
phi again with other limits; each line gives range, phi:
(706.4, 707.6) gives 17.7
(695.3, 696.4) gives 21.3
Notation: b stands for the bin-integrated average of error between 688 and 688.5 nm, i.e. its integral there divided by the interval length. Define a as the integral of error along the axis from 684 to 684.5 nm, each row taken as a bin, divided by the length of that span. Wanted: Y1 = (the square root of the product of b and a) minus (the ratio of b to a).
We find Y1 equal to 0.1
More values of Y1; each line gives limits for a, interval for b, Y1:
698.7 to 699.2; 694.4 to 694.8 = -0.8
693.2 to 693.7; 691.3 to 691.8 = -0.5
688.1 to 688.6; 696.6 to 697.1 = -0.3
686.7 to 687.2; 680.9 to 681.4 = 0.1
